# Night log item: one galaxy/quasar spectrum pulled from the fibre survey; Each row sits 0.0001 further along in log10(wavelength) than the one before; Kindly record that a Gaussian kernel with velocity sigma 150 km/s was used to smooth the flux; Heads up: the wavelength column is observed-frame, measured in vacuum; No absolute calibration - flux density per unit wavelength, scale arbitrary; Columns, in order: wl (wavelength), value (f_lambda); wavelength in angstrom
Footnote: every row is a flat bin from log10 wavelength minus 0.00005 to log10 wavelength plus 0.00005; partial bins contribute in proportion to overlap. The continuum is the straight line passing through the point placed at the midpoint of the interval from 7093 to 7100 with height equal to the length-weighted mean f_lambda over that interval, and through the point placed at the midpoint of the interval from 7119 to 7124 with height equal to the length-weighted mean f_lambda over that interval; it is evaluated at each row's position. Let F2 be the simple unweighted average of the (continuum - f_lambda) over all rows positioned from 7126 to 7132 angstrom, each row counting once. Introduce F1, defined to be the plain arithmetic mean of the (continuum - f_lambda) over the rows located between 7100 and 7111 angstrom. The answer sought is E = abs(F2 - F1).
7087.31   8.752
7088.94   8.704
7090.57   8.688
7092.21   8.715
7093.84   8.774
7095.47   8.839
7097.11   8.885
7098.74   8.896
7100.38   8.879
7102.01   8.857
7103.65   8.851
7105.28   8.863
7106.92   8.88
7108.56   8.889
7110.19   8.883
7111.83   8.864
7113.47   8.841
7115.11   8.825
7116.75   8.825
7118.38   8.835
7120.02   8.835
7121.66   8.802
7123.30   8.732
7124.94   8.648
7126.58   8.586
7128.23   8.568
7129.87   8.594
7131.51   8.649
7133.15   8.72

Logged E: 0.217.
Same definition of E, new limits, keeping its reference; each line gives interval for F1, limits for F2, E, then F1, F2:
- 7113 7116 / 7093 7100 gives 0.027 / -0.03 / 0.00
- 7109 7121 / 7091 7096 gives 0.118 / -0.04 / 0.08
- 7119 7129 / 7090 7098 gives 0.014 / 0.09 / 0.08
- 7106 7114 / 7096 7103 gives 0.017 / -0.05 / -0.04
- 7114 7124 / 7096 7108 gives 0.024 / -0.01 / -0.04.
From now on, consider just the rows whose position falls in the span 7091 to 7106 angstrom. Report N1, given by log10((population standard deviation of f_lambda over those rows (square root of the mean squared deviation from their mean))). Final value -1.3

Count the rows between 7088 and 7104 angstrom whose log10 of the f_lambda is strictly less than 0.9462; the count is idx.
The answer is 4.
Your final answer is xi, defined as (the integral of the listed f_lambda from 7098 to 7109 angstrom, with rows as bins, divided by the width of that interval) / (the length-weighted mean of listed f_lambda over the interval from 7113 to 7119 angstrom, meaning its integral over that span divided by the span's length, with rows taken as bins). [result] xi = 1.00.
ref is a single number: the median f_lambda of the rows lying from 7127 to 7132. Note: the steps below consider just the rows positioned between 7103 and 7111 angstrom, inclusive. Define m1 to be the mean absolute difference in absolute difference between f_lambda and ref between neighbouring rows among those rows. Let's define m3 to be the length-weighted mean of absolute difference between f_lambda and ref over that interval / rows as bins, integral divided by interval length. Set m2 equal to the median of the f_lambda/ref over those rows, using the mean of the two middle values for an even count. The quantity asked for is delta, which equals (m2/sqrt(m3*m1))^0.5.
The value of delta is 4.3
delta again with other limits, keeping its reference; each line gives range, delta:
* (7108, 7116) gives 4.0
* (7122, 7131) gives 4.5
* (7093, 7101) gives 3.3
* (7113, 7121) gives 5.1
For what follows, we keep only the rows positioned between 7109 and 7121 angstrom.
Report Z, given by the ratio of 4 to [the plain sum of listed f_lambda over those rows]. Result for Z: 0.06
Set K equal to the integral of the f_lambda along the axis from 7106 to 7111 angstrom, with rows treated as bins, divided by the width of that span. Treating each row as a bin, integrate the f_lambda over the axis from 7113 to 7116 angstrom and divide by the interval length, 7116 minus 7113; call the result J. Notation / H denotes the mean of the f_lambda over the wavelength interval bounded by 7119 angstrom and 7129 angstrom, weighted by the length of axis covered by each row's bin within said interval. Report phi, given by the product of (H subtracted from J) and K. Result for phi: 1.2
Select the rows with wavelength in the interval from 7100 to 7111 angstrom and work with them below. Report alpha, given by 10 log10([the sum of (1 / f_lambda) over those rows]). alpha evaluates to -1.03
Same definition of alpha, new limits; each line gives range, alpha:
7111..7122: -1.01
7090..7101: -1.00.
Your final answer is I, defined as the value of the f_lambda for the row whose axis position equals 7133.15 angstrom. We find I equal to 8.72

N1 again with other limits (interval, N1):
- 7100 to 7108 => -1.9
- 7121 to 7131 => -1.1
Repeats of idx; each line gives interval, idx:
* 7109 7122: 3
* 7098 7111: 0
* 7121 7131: 6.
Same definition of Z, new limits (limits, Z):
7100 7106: 0.11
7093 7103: 0.08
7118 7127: 0.08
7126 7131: 0.16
